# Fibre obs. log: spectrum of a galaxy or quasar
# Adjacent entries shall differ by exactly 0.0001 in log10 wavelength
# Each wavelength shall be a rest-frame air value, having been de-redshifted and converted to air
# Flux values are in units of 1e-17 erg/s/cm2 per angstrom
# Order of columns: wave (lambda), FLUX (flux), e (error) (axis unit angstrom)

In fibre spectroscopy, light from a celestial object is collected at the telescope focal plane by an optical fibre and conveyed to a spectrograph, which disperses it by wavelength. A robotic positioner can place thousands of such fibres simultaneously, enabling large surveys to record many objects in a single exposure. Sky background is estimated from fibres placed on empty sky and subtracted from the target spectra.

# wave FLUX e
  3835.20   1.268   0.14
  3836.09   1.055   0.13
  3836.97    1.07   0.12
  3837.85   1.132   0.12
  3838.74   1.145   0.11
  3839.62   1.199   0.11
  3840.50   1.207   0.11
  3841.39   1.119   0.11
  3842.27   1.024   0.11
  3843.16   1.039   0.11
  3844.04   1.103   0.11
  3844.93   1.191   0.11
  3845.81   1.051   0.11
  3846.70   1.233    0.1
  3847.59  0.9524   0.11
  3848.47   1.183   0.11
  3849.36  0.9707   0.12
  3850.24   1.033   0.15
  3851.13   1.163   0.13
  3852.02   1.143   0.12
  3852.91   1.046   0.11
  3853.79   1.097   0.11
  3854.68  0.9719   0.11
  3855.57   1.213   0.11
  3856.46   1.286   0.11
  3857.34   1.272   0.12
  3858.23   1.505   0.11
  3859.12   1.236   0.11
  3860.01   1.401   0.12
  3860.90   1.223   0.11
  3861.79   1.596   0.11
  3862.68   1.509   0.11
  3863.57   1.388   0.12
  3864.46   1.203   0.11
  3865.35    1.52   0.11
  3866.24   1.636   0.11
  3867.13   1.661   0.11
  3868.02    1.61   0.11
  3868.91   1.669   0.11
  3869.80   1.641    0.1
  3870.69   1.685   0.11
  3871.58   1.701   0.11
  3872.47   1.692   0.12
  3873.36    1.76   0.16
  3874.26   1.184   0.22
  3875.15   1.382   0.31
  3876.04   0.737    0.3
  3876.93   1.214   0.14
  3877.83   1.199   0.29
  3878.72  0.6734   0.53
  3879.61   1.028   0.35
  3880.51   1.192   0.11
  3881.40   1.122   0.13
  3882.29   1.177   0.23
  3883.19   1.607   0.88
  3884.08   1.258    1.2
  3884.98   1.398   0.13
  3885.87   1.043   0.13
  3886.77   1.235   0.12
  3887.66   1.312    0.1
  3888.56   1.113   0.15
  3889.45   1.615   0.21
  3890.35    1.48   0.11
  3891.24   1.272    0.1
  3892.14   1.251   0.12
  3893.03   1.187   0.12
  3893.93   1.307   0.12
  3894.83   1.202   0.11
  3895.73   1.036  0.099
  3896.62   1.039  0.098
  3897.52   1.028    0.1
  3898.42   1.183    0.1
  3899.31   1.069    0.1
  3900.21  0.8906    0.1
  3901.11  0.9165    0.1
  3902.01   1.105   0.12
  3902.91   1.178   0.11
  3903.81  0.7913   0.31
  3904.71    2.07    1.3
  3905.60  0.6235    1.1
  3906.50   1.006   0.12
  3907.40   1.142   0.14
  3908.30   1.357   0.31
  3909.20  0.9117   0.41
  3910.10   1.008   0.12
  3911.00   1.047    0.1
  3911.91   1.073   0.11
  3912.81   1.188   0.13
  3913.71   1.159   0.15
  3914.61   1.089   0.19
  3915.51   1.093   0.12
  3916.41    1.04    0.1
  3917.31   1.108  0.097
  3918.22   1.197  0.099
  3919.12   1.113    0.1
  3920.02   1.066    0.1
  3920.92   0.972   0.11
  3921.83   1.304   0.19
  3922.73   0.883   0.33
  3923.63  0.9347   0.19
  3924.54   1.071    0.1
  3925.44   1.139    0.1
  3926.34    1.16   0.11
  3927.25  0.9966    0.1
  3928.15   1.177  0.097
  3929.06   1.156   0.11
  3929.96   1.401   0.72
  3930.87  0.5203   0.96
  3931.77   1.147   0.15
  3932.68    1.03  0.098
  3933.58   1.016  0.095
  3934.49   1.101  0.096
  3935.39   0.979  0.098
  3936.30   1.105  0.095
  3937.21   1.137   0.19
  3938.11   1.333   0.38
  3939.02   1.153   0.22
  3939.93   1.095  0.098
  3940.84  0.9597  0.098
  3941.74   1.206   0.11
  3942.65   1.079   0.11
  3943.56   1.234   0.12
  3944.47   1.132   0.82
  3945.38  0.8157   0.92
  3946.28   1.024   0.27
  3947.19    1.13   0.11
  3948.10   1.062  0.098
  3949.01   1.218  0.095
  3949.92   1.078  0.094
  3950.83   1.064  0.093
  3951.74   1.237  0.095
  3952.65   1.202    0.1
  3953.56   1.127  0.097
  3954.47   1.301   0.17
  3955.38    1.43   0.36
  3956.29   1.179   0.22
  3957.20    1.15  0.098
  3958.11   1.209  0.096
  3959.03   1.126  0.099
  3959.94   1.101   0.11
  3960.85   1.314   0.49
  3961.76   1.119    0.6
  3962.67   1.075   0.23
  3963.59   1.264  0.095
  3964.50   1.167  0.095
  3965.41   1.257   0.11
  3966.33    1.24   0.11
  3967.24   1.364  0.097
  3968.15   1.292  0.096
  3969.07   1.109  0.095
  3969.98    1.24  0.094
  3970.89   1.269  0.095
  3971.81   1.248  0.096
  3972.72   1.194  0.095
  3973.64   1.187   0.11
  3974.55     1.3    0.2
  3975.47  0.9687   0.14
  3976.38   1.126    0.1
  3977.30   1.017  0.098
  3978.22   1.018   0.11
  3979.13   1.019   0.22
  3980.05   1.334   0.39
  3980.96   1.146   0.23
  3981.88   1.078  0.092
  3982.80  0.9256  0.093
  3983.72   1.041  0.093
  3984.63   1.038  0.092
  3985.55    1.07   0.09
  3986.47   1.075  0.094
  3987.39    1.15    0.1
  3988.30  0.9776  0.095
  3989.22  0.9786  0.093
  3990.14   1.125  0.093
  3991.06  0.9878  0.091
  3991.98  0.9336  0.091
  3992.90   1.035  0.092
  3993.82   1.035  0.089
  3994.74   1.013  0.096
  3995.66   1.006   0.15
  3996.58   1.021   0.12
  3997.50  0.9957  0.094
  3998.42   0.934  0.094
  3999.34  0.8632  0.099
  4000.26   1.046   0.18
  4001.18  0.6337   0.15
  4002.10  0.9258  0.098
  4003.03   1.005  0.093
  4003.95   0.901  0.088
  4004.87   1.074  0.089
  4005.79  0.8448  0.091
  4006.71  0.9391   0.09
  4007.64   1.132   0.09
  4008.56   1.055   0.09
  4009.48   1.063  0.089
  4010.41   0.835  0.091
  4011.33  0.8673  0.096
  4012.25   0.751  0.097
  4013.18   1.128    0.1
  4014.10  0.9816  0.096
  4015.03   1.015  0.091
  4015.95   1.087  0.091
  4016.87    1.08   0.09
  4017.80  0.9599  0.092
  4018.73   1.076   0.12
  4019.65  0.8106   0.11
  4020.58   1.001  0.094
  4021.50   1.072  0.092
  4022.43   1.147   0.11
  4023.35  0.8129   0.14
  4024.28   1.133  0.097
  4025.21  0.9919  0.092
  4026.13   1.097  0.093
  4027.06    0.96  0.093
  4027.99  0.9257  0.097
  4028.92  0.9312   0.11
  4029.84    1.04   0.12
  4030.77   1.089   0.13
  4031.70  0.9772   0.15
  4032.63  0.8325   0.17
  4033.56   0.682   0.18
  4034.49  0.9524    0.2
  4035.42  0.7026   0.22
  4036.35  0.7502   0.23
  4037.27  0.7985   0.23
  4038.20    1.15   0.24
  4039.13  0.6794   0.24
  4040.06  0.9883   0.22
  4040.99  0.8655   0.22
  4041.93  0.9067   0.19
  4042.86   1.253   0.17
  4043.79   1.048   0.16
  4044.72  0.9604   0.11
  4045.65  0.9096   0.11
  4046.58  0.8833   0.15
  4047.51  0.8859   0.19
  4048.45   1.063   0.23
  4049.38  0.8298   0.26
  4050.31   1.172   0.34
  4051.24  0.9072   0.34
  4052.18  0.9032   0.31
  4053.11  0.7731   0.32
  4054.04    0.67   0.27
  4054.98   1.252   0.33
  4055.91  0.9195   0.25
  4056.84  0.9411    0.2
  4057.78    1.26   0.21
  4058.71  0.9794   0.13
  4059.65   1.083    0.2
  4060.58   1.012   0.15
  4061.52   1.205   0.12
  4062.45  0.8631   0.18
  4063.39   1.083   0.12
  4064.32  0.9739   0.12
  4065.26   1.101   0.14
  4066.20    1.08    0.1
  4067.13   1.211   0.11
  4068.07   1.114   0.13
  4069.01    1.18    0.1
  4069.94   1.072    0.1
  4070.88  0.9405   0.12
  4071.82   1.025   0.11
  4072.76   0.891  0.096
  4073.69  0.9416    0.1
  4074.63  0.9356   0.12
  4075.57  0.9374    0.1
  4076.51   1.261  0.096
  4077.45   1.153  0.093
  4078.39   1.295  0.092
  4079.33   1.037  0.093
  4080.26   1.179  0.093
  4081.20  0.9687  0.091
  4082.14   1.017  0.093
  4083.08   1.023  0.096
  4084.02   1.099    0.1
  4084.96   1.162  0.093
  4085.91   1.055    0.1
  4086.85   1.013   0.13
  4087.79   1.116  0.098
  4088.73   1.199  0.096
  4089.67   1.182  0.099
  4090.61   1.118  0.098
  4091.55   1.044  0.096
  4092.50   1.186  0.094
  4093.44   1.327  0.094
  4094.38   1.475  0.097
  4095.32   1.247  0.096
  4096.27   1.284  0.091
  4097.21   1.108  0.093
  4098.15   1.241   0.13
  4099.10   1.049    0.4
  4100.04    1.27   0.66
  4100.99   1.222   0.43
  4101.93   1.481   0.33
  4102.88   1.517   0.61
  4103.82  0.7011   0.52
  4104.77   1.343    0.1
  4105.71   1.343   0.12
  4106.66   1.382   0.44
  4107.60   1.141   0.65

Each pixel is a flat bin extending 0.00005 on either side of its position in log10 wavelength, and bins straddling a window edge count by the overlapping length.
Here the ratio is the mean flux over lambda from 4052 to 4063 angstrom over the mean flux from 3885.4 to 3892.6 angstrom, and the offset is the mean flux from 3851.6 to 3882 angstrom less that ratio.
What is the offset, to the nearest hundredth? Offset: 0.57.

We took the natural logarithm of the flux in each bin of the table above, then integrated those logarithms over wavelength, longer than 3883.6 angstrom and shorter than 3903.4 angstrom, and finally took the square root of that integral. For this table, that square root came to 1.8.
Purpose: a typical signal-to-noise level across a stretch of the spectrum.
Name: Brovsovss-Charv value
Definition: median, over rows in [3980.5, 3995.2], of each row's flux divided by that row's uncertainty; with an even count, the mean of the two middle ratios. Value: 11.2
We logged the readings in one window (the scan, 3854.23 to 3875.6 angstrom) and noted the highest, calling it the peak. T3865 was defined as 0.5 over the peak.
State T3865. 0.284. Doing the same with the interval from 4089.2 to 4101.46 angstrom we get 0.339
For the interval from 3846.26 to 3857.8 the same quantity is 0.389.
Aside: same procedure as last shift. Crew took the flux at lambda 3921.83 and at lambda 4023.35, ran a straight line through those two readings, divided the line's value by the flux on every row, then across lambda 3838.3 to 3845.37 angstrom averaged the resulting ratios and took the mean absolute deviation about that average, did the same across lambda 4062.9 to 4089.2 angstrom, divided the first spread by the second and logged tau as 1.3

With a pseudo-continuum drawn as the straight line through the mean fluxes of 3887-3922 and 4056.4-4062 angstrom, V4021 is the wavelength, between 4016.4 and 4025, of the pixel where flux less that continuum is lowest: 4019.65 angstrom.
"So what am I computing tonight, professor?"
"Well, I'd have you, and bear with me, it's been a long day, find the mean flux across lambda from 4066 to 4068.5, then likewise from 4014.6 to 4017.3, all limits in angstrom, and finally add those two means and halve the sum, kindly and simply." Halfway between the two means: 1.10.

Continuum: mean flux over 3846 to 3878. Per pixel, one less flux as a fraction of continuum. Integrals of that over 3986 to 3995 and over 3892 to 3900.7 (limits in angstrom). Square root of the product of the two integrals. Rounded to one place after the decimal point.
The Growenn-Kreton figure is 1.7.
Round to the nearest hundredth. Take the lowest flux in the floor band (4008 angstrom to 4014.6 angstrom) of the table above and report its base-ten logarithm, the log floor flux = -0.12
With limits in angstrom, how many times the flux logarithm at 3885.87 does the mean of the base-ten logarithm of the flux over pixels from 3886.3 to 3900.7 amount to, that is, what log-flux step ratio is 4.1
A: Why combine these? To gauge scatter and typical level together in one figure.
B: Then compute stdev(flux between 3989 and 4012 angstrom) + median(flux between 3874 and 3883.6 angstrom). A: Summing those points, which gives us 1.29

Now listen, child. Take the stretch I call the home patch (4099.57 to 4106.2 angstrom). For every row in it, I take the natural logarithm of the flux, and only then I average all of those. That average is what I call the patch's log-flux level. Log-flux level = 0.21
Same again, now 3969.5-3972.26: 0.22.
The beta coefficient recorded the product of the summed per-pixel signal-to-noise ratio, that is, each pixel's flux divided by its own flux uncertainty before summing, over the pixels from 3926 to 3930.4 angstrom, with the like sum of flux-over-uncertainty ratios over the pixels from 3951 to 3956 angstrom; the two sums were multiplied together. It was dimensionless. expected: 2178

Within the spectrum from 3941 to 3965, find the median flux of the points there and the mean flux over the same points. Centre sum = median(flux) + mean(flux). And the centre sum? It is 2.3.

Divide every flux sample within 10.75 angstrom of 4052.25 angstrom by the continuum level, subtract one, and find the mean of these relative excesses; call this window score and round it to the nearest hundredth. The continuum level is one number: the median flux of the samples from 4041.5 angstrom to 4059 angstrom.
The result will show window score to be 0.07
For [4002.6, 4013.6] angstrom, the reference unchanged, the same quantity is 0.05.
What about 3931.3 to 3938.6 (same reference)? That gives 0.20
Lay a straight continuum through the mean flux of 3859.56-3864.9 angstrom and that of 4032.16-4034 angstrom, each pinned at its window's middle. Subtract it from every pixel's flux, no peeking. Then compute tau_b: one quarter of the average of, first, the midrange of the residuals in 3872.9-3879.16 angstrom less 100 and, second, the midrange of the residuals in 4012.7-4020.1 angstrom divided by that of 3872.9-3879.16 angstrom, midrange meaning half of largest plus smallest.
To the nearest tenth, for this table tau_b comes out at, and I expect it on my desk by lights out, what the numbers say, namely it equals -12.7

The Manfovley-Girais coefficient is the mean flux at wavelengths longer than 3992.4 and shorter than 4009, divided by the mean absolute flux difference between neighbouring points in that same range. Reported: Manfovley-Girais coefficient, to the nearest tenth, 8.1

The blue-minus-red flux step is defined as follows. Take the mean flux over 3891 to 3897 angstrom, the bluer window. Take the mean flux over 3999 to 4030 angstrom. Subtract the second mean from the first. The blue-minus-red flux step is 0.21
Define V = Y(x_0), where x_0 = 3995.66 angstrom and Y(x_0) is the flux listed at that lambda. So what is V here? 1.006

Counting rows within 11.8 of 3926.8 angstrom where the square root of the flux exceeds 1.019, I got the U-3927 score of 18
